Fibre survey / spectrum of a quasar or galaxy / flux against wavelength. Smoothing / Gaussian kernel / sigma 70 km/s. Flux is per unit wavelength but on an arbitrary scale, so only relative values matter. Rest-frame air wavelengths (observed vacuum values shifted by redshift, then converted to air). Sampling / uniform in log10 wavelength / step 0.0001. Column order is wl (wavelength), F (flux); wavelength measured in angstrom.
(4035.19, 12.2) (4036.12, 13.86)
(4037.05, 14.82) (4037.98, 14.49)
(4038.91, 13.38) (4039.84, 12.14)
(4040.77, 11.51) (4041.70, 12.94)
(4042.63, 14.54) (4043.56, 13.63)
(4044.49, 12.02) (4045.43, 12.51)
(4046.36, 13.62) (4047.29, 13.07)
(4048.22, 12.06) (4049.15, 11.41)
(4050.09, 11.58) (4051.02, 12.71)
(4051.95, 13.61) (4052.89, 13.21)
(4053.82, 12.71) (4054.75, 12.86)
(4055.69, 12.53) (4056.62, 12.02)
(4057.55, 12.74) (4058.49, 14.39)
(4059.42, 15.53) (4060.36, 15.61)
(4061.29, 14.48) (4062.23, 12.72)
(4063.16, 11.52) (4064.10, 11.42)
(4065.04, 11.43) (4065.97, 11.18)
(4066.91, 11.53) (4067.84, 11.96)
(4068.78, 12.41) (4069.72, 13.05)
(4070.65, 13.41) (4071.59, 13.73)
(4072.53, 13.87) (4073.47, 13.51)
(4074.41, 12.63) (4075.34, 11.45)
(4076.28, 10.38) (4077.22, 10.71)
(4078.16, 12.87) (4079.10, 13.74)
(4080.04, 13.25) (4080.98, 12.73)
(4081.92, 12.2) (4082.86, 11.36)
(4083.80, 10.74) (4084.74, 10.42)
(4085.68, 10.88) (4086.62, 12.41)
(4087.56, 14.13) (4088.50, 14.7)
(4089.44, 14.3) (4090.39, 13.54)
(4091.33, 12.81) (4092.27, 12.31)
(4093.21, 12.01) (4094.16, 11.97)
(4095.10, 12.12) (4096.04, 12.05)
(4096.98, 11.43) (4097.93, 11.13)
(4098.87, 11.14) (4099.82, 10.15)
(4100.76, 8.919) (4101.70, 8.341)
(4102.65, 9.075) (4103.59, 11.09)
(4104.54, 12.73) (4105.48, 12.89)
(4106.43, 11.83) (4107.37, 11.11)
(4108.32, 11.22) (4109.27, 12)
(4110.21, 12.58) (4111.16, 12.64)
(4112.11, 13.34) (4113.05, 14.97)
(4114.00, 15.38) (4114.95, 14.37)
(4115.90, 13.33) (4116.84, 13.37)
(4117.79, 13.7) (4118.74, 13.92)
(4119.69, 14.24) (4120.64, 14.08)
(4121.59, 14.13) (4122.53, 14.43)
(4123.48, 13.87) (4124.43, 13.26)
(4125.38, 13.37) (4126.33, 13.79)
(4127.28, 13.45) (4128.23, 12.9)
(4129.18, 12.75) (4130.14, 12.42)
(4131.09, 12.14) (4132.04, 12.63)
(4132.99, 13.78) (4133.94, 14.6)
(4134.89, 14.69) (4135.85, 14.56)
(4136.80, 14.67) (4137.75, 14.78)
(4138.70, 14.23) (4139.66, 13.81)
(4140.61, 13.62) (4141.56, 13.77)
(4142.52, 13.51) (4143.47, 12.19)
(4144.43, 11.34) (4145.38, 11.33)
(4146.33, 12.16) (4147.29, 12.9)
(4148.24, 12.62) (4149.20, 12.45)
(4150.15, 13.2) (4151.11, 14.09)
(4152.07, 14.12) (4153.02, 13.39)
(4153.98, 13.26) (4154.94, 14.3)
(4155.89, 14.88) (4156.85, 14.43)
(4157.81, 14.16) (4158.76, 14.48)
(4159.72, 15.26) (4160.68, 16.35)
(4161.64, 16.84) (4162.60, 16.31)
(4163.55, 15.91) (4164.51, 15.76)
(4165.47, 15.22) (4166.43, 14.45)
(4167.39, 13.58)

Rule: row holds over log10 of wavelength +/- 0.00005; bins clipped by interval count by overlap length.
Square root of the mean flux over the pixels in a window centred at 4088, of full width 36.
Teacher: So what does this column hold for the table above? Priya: 3.47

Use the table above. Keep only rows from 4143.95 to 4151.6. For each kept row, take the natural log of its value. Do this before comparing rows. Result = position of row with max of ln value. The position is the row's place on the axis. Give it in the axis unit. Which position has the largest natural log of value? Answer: 4151.11 angstrom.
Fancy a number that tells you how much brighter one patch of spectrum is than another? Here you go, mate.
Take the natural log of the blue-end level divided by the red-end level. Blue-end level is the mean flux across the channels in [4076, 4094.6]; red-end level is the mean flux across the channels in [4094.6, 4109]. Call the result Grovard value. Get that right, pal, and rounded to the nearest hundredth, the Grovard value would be 0.12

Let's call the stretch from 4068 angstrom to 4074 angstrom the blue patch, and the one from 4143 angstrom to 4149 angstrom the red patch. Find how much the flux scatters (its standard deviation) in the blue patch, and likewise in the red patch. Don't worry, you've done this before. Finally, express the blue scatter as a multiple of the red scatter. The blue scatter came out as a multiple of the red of 0.82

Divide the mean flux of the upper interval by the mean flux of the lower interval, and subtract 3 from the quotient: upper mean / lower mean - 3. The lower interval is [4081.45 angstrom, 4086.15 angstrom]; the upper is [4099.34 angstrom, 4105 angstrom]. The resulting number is -2.10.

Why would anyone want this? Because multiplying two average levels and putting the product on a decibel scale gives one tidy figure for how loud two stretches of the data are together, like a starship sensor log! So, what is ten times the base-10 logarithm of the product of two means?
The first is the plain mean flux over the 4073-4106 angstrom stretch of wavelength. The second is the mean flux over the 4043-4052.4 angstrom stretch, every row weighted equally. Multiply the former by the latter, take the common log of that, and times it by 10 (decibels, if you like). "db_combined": 21.8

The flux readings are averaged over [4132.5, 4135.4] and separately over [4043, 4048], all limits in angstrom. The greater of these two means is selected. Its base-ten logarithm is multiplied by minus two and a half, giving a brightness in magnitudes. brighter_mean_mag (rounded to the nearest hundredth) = -2.89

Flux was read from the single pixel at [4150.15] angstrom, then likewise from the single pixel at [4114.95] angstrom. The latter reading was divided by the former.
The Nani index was 1.09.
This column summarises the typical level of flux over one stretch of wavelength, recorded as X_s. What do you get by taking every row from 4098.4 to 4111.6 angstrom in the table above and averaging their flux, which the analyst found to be 11.1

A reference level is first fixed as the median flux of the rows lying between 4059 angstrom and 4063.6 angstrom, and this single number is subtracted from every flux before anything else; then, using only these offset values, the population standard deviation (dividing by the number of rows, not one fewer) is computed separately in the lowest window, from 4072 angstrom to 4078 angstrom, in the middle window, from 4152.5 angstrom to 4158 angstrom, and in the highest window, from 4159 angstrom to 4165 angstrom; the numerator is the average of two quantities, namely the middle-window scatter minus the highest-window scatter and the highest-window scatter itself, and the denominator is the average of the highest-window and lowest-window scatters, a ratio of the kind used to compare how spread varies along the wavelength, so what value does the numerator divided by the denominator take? 0.31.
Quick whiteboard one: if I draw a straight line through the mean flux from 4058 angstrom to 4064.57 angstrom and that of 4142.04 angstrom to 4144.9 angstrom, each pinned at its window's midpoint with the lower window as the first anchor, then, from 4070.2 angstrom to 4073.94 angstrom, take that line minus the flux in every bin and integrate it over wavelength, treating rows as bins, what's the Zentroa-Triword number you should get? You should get -1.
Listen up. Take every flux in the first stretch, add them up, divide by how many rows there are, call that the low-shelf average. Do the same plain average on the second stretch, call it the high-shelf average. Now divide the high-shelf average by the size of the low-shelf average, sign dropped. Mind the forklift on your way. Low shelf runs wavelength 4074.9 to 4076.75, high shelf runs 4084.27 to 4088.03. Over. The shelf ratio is 1.10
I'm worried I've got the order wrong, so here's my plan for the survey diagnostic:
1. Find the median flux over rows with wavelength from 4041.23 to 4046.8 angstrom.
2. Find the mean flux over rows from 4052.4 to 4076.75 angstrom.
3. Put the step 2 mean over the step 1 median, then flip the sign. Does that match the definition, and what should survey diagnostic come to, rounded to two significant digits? -0.96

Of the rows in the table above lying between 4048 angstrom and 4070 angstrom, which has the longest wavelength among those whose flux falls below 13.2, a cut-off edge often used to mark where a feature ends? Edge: 4069.72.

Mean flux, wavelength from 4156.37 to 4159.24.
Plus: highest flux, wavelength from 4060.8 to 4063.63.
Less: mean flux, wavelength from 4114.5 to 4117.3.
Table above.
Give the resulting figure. 15.1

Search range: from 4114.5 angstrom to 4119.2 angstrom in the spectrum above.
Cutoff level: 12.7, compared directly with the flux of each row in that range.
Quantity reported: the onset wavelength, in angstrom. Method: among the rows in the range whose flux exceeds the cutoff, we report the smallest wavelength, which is 4114.95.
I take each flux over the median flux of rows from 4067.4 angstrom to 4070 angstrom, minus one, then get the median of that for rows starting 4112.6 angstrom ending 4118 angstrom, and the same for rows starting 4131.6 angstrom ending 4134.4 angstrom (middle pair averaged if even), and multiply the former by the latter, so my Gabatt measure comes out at 0.014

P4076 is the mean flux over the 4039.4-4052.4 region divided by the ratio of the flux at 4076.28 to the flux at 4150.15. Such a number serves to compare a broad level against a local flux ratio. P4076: 16.1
